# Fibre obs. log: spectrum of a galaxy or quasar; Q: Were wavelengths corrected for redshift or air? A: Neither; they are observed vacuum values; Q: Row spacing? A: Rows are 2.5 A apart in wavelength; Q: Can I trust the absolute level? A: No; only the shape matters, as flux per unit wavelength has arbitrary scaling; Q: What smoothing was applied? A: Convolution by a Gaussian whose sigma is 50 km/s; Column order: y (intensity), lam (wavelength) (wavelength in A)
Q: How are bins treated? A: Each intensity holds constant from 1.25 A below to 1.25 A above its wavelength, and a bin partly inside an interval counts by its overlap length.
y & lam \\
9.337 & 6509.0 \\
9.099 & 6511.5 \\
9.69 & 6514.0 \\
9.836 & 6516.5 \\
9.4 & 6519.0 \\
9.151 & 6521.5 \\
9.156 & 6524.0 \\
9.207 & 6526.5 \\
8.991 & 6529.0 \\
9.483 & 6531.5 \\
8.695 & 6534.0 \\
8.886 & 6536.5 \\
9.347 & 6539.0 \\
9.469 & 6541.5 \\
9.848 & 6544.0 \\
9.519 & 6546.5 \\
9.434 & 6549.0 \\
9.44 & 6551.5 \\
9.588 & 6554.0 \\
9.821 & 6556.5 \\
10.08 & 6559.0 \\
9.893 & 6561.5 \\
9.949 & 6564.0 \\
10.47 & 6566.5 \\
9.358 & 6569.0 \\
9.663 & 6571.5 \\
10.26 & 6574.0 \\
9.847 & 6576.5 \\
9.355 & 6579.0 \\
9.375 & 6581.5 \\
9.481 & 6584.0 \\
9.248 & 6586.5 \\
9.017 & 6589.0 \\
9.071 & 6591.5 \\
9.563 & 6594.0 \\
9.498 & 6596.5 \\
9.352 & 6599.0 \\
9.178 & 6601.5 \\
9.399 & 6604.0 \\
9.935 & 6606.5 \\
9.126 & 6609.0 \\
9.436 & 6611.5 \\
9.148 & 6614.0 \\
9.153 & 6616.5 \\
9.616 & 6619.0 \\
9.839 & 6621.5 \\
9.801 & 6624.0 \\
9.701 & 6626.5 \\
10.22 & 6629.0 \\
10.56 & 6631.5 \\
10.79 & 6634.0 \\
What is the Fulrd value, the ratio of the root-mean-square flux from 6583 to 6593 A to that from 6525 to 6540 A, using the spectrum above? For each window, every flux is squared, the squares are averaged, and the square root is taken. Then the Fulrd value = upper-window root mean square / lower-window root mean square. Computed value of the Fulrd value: 1.01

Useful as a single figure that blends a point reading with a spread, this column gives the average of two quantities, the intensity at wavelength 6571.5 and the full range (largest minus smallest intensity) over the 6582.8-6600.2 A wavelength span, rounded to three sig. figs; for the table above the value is 5.10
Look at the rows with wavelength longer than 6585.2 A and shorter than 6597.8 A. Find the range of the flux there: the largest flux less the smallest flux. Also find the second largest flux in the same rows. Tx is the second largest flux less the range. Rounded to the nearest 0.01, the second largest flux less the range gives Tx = 8.95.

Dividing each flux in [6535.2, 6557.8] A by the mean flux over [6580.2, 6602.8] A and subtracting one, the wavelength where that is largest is 6544.0 A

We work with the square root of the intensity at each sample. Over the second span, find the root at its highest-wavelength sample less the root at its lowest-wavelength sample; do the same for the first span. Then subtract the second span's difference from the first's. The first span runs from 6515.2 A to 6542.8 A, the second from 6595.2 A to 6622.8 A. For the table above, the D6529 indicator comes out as -0.11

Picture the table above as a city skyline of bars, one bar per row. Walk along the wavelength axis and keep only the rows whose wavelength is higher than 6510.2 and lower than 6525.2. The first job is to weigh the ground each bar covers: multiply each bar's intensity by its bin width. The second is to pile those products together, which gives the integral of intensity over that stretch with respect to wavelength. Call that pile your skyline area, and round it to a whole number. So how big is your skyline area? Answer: 141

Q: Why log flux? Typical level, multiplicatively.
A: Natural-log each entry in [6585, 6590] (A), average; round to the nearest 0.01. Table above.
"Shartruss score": 2.21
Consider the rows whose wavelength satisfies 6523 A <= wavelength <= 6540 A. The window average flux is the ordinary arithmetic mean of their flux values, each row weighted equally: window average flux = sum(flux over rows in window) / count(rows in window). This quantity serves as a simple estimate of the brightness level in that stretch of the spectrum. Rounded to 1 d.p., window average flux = 9.1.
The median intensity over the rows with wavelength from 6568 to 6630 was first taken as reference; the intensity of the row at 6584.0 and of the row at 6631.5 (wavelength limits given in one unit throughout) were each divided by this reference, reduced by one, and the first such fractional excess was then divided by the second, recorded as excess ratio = 0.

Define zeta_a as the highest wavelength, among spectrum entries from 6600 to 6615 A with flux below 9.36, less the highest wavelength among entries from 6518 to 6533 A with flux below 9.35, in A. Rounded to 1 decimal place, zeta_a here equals 85.0 A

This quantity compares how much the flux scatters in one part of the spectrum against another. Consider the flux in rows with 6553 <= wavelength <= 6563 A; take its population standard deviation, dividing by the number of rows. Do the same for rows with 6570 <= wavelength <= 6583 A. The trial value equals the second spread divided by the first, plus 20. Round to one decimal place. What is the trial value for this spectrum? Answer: 21.9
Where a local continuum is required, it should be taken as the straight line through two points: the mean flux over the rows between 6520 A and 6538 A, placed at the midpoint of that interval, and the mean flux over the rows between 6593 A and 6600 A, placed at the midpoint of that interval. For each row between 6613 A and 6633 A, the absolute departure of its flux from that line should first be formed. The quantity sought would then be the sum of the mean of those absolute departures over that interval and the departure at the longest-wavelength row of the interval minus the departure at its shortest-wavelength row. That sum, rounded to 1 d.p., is 0.8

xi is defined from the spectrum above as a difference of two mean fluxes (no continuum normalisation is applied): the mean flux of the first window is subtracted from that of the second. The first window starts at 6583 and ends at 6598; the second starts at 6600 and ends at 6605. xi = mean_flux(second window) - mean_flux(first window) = -0.02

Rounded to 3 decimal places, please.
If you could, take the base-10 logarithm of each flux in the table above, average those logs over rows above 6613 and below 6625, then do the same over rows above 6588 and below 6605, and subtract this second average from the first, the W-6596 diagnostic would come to 0.010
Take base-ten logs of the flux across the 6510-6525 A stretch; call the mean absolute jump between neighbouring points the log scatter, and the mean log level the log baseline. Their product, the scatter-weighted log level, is 0.0127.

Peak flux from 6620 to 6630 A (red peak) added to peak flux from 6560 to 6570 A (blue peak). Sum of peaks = 20.7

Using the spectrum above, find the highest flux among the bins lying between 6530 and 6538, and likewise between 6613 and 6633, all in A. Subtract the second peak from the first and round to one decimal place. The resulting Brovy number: -1.1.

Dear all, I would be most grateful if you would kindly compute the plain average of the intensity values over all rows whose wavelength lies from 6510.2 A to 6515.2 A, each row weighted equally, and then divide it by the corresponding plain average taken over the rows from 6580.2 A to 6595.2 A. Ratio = 1.011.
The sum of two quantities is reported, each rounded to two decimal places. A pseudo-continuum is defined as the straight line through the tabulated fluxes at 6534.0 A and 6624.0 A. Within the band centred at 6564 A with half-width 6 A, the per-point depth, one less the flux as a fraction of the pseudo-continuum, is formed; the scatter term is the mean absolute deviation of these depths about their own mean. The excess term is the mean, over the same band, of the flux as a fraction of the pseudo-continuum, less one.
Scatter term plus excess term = 0.13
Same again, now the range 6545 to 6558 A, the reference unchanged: 0.08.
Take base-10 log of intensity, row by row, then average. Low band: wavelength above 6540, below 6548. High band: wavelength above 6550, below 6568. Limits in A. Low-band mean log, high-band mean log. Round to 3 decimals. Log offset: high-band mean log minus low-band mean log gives 0.012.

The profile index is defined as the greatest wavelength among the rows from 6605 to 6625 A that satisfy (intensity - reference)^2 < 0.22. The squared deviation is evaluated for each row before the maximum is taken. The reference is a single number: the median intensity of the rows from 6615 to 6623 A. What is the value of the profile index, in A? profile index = 6624.0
